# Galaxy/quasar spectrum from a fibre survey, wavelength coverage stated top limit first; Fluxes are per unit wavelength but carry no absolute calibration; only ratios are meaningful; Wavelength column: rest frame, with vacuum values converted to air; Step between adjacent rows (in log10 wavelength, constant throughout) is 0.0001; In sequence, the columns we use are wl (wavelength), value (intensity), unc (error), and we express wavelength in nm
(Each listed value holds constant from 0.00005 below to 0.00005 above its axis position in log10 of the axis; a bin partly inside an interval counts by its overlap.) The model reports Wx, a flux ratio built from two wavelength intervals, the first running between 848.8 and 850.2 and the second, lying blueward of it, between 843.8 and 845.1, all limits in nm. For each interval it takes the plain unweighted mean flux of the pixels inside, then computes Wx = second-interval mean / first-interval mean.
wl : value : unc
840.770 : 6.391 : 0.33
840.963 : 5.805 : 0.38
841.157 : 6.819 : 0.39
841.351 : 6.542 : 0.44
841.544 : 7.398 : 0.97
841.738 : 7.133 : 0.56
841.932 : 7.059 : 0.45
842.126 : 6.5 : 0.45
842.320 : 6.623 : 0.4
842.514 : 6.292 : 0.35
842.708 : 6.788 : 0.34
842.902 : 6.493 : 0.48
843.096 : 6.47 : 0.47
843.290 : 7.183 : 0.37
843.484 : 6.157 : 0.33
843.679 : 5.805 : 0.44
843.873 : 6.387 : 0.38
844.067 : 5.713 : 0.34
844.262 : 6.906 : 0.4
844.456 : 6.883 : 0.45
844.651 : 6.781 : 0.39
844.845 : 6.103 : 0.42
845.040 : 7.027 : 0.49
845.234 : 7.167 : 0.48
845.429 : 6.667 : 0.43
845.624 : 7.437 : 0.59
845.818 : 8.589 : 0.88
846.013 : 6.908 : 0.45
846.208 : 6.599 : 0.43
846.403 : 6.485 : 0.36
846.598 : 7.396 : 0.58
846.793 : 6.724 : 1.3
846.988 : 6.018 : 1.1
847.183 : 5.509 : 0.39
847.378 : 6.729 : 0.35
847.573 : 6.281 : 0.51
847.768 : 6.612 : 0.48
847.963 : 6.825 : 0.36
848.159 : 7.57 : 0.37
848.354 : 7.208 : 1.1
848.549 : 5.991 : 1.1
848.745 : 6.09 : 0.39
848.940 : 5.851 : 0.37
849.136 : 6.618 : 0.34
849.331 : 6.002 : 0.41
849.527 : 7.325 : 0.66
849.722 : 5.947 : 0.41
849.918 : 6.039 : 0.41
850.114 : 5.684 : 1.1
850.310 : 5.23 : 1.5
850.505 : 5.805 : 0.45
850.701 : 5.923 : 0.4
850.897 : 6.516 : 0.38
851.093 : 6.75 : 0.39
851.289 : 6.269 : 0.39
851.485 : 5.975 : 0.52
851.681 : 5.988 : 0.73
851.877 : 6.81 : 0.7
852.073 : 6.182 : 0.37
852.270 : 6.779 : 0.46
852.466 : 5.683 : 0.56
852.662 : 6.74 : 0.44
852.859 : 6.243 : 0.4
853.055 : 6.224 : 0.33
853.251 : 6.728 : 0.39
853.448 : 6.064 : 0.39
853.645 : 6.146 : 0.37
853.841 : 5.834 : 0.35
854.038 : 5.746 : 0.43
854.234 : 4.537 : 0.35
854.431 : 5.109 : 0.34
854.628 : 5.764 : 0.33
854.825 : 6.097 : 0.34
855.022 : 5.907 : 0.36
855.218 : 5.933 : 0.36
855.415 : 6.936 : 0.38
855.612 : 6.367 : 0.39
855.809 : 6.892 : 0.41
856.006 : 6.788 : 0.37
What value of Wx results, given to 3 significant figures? 1.05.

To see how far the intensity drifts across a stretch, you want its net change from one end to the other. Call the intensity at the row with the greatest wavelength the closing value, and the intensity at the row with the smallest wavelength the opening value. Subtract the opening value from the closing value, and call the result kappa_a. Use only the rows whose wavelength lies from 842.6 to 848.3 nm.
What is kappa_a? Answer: 0.8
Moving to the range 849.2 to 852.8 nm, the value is 0.7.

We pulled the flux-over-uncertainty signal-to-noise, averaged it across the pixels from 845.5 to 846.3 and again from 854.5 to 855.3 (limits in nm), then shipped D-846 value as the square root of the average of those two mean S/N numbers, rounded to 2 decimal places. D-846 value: 3.89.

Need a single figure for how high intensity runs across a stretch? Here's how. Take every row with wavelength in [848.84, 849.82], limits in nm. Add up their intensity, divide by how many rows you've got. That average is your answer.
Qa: 6.35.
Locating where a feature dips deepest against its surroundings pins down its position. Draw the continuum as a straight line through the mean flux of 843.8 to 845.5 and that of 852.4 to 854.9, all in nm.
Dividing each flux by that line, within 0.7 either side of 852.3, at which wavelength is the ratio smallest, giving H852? 852.466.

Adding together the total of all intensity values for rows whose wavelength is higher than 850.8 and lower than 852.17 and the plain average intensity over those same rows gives 51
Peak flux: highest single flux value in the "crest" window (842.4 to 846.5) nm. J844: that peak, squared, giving 74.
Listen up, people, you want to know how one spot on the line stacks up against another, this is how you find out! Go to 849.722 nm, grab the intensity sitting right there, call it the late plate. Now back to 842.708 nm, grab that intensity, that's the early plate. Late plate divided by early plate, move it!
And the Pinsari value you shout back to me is 0.88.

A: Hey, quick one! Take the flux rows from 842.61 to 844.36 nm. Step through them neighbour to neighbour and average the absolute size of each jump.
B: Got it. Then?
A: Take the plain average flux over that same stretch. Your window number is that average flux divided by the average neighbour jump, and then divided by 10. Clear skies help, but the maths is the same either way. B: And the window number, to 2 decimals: 1.06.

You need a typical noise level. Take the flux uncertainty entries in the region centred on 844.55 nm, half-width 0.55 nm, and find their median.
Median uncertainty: 0.41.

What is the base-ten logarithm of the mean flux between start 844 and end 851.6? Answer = 0.814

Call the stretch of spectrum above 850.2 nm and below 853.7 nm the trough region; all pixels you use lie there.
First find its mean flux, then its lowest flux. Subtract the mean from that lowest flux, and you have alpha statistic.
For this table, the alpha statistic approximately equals -1.0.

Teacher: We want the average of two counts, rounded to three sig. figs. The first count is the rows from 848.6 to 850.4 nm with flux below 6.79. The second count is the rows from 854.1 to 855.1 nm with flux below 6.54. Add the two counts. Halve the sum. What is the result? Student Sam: 6.50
